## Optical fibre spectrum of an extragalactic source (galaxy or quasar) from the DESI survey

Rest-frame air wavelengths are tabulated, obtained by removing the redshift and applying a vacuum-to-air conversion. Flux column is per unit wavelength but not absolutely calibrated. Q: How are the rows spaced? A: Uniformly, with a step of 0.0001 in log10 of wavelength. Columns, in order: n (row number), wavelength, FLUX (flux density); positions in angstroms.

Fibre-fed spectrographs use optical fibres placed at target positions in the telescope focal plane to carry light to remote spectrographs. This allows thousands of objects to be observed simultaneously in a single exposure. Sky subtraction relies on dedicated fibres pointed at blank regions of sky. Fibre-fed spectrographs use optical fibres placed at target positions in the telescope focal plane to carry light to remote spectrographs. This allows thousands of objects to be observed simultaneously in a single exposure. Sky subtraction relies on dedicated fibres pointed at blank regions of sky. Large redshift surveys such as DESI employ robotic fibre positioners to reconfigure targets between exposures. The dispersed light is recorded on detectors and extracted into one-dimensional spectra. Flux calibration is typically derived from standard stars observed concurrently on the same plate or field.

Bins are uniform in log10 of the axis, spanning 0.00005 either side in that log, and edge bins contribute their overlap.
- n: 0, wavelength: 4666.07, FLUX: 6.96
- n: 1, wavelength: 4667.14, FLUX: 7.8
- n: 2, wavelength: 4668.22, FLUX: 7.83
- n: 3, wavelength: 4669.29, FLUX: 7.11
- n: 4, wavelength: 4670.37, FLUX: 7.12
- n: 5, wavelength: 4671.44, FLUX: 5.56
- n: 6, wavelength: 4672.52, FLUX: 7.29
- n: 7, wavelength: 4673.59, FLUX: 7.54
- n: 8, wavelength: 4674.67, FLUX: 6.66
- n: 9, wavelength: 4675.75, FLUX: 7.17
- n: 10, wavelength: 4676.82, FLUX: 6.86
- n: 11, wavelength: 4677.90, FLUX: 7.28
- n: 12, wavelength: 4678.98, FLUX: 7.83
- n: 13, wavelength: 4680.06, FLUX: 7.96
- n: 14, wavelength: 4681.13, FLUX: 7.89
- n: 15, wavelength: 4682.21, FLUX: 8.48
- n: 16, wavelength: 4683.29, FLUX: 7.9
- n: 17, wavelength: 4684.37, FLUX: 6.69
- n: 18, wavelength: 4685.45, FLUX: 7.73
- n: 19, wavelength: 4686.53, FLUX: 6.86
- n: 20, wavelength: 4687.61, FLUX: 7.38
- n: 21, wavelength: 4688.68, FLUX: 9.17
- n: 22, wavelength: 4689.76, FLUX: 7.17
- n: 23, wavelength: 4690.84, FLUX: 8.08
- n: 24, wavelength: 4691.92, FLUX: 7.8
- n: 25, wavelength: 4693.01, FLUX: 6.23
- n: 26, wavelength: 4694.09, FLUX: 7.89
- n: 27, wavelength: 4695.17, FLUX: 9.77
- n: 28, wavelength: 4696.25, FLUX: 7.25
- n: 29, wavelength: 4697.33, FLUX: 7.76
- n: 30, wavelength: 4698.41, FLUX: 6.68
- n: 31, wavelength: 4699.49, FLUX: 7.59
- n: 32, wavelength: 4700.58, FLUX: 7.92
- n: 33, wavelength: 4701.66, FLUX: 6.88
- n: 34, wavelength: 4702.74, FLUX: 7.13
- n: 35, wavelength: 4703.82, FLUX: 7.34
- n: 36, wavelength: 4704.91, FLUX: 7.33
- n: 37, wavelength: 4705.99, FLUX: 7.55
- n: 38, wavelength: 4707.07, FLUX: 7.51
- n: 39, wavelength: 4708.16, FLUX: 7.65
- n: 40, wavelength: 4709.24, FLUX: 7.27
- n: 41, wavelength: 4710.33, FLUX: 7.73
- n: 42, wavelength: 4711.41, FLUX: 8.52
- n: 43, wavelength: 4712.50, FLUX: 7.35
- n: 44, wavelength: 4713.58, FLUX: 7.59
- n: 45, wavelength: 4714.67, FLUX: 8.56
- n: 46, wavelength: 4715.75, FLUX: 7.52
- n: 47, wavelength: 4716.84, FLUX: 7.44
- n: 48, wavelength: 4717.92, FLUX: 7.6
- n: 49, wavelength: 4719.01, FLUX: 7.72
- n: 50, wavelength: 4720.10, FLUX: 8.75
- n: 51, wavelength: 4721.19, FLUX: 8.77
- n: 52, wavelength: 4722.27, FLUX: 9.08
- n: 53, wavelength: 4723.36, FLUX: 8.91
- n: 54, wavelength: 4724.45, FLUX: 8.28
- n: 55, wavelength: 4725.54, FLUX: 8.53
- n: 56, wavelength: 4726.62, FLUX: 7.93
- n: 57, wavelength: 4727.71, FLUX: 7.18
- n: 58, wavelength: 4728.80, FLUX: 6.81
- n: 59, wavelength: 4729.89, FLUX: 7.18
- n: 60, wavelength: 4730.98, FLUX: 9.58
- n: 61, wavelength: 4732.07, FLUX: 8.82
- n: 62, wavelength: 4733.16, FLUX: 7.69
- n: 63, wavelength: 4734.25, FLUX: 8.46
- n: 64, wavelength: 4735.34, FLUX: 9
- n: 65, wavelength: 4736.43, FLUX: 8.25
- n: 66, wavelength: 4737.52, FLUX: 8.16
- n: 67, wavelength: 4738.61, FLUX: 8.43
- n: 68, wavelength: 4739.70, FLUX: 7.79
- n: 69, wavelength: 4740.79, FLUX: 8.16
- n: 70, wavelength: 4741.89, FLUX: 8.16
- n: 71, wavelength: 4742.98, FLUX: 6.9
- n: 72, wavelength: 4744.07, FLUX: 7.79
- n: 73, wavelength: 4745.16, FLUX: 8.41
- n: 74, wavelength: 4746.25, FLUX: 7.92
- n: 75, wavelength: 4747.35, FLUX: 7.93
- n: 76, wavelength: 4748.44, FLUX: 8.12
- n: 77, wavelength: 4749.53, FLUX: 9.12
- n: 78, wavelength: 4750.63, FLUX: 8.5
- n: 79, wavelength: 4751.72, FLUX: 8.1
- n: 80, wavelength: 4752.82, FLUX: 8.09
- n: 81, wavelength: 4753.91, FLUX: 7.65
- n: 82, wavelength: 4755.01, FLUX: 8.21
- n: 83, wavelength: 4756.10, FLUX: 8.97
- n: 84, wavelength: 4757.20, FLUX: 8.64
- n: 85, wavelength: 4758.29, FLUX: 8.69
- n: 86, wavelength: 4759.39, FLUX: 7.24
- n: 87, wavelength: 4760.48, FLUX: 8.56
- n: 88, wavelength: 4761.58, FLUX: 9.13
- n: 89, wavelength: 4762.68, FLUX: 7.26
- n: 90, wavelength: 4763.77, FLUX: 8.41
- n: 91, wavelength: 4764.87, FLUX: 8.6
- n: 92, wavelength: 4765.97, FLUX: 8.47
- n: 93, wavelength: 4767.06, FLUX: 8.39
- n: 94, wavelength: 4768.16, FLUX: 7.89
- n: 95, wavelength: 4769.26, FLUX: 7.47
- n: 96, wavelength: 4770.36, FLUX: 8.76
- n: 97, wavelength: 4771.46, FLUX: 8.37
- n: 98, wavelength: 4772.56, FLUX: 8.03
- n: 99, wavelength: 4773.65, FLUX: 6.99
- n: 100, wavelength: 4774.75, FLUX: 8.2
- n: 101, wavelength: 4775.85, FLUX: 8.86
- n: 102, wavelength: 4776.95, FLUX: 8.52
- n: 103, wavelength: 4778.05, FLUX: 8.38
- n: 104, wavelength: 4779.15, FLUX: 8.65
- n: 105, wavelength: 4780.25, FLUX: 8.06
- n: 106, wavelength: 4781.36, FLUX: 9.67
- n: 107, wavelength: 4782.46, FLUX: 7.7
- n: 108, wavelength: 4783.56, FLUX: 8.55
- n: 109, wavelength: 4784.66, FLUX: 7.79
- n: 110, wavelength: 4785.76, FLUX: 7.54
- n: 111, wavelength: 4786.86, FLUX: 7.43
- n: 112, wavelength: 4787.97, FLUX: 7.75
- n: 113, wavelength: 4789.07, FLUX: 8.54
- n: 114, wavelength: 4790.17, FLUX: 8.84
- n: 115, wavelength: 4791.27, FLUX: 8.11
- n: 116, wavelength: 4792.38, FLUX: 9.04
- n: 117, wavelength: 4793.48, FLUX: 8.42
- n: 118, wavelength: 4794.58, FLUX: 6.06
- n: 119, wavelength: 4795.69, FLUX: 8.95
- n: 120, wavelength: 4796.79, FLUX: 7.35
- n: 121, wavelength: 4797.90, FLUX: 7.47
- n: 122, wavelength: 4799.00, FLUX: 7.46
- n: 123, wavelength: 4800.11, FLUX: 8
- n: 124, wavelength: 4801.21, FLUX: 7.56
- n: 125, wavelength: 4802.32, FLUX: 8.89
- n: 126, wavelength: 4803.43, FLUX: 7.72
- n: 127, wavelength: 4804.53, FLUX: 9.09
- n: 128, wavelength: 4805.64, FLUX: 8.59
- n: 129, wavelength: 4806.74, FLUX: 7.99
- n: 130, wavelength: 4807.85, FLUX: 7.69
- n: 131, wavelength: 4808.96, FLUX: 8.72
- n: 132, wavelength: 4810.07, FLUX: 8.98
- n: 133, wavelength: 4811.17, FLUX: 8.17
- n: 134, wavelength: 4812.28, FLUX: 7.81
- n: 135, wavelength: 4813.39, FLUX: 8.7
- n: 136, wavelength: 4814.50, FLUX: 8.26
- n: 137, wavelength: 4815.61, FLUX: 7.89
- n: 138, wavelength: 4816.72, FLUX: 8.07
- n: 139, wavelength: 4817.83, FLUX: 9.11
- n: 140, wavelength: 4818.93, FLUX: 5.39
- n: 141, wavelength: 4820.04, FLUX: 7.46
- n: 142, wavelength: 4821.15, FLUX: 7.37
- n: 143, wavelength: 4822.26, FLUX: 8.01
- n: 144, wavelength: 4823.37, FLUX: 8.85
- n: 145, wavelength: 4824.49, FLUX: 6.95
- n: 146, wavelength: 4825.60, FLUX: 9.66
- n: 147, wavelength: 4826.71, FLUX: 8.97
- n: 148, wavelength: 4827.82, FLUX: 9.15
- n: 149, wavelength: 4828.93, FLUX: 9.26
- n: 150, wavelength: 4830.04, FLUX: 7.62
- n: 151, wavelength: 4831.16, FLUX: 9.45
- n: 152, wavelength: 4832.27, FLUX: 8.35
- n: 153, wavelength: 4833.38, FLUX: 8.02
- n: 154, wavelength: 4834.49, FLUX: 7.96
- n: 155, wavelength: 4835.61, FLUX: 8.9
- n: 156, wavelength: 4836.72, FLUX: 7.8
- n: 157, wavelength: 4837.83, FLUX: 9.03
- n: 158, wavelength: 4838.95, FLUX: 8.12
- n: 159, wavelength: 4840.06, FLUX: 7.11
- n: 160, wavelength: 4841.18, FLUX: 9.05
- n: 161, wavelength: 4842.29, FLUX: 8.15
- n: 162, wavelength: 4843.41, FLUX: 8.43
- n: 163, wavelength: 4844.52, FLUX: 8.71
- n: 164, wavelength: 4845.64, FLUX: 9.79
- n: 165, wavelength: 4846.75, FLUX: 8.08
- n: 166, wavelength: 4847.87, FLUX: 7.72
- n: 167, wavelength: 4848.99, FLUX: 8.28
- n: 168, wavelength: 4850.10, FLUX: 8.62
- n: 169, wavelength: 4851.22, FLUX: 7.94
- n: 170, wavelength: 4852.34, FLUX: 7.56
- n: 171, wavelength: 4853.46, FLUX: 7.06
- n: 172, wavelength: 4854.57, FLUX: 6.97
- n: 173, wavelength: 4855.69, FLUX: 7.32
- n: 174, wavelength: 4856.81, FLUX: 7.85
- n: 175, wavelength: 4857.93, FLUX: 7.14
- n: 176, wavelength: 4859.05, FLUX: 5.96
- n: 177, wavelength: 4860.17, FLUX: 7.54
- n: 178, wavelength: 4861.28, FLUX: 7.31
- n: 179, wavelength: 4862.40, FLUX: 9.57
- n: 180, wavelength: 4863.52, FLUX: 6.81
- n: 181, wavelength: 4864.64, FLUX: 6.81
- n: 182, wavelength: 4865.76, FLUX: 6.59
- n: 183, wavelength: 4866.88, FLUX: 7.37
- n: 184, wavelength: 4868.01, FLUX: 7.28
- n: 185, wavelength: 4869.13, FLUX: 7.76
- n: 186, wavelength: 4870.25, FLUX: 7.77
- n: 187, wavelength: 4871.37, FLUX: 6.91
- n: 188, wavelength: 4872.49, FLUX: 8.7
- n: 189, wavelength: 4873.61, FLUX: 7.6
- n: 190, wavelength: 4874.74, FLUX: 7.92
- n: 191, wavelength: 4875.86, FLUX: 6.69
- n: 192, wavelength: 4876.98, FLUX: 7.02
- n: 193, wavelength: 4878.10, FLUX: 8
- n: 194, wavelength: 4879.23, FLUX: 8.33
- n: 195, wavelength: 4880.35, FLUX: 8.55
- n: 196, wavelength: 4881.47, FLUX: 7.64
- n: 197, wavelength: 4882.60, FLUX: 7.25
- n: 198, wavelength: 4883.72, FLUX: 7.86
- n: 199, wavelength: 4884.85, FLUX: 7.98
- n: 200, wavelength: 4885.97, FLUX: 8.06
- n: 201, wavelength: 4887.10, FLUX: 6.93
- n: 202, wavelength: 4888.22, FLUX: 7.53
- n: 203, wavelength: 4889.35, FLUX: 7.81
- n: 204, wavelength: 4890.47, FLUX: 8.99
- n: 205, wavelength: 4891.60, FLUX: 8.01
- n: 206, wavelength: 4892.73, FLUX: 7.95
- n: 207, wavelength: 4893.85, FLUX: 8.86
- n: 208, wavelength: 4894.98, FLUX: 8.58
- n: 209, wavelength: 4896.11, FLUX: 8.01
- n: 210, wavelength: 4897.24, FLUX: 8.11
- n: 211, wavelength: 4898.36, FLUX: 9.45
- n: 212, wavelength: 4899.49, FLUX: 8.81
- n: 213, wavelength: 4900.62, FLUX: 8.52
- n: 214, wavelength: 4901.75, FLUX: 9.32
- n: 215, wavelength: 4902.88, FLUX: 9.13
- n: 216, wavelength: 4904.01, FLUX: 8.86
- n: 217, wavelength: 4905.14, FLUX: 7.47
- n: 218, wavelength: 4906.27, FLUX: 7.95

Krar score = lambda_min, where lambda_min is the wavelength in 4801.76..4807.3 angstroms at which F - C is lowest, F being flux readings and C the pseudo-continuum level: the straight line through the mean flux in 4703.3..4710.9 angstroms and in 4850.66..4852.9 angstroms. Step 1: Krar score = 4803.43 angstroms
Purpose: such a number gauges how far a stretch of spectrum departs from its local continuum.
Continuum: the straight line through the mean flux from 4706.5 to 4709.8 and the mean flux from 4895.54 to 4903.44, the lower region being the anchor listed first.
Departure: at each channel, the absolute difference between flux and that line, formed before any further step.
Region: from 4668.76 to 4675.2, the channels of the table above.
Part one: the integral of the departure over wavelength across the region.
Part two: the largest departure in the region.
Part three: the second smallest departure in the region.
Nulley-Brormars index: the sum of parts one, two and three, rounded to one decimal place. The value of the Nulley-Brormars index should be 4.8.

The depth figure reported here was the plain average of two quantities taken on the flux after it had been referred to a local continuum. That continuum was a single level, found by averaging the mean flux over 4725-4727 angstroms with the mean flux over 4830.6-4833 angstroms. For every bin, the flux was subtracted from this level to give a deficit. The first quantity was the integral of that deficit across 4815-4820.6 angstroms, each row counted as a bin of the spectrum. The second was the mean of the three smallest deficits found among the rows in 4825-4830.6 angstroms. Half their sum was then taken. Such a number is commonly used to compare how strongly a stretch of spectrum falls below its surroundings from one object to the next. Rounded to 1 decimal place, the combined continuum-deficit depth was 2.3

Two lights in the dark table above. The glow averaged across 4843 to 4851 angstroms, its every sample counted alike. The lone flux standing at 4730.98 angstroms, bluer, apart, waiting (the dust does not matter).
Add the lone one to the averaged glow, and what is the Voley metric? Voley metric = 18.1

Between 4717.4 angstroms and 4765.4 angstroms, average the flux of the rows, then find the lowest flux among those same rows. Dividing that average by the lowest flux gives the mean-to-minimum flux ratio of 1.21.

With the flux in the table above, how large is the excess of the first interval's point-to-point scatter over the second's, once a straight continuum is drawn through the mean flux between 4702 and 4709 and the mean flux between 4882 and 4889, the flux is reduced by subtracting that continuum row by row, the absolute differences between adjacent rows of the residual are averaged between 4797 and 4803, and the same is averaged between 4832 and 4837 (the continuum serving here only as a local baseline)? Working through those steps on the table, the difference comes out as 0.0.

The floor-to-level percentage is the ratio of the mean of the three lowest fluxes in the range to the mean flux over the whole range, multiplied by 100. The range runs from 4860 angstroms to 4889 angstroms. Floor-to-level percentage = 88.0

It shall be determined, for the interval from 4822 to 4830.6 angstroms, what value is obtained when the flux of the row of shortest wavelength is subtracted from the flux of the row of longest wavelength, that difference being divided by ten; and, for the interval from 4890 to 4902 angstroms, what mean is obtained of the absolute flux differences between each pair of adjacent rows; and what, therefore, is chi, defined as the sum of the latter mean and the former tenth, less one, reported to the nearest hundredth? -0.44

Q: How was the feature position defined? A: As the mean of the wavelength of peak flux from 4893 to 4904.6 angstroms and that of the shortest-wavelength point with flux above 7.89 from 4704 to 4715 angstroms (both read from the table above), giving 4804.9 angstroms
